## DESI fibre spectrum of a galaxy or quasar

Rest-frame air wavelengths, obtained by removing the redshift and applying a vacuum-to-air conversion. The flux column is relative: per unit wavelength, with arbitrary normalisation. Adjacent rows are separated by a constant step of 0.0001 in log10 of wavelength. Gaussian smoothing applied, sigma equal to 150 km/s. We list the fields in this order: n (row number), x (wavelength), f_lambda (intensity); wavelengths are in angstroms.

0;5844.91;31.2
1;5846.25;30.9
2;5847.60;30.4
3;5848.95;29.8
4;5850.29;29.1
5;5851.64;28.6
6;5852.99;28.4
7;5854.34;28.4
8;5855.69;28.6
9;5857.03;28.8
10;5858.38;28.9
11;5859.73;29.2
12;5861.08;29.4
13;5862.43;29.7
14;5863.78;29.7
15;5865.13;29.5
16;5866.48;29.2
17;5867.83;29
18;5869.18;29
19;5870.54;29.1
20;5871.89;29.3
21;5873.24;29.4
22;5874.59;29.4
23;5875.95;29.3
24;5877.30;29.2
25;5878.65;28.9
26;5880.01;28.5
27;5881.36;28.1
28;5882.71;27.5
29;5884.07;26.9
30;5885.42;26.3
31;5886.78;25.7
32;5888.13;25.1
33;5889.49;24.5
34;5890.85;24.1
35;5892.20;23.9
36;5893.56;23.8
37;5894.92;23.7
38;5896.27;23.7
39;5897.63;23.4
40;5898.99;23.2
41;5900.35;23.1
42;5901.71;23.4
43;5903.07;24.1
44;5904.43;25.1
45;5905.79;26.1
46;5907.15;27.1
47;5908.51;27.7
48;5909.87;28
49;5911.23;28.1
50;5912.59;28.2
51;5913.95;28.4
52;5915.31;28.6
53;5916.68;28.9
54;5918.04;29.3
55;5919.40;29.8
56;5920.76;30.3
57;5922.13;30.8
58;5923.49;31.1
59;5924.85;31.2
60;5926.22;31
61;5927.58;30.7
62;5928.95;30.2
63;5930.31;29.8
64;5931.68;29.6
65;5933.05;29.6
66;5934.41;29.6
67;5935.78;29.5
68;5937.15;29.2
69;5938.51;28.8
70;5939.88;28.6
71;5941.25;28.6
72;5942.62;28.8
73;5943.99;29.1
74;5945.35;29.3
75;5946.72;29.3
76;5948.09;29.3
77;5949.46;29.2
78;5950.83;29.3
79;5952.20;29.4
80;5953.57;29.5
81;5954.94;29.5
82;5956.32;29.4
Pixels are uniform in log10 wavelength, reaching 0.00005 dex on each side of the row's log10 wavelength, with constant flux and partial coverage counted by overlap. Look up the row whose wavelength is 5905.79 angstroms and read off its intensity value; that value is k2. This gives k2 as 26.1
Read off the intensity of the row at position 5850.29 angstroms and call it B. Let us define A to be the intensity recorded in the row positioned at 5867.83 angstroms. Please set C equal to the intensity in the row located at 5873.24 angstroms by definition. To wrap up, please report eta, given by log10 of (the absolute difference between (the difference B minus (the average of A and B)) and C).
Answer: 1.47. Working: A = 29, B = 29.1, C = 29.4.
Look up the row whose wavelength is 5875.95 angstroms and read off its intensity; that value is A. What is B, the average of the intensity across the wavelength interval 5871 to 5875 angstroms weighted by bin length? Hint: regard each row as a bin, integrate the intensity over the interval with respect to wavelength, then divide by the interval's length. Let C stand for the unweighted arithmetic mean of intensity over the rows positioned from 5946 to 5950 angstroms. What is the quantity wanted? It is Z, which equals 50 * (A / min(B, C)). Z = 50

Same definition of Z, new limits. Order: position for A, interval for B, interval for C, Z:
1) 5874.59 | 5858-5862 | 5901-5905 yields 61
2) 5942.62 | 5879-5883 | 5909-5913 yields 51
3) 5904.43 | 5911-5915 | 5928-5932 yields 44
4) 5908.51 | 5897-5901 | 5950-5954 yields 60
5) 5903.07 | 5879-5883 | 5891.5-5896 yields 51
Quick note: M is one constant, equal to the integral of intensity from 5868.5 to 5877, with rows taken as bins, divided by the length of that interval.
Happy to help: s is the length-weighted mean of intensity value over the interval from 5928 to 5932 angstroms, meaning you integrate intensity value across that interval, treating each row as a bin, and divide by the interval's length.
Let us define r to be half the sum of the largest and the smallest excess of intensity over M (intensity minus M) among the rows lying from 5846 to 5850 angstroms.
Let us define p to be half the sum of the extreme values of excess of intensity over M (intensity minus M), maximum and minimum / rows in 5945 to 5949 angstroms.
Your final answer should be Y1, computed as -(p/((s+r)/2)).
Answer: 0.00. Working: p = 0.07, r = 1.1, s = 29.9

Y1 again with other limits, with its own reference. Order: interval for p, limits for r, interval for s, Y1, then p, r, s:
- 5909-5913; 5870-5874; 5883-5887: 0.09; -1.13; 0.0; 26.5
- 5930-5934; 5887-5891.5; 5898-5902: -0.05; 0.47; -4.6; 23.2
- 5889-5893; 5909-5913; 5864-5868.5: 0.36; -5.03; -1.1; 29.3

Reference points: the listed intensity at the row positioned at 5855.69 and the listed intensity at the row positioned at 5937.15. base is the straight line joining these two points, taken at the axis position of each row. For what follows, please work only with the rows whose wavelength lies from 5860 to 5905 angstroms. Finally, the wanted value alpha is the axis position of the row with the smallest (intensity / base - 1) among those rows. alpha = 5900.35 angstroms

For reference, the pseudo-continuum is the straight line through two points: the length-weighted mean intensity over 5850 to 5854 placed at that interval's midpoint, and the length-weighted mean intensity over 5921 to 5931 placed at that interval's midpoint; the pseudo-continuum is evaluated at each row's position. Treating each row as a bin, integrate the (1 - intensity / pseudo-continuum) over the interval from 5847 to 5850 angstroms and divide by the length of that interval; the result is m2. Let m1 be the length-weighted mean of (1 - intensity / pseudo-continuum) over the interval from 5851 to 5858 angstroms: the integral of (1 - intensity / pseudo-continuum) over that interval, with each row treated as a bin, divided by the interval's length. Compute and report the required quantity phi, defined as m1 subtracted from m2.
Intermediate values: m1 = 0.00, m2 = -0.05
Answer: -0.05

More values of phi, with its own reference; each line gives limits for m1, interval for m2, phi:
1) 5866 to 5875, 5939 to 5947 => 0.07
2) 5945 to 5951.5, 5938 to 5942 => 0.01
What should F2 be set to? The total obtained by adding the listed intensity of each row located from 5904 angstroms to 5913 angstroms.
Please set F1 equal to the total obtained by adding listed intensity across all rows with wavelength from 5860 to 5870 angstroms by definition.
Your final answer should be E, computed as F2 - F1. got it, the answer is -15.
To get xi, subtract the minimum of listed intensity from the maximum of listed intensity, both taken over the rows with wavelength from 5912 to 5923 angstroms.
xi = 2.60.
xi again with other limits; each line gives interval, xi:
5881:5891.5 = 4.00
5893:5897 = 0.10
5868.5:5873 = 0.30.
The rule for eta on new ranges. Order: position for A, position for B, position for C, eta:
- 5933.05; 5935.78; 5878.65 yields 1.46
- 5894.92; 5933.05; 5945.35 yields 1.42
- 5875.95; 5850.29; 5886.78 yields 1.41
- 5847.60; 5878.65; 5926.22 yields 1.50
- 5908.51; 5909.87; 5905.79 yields 1.41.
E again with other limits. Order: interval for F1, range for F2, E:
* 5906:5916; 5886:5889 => -145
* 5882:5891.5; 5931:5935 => -91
